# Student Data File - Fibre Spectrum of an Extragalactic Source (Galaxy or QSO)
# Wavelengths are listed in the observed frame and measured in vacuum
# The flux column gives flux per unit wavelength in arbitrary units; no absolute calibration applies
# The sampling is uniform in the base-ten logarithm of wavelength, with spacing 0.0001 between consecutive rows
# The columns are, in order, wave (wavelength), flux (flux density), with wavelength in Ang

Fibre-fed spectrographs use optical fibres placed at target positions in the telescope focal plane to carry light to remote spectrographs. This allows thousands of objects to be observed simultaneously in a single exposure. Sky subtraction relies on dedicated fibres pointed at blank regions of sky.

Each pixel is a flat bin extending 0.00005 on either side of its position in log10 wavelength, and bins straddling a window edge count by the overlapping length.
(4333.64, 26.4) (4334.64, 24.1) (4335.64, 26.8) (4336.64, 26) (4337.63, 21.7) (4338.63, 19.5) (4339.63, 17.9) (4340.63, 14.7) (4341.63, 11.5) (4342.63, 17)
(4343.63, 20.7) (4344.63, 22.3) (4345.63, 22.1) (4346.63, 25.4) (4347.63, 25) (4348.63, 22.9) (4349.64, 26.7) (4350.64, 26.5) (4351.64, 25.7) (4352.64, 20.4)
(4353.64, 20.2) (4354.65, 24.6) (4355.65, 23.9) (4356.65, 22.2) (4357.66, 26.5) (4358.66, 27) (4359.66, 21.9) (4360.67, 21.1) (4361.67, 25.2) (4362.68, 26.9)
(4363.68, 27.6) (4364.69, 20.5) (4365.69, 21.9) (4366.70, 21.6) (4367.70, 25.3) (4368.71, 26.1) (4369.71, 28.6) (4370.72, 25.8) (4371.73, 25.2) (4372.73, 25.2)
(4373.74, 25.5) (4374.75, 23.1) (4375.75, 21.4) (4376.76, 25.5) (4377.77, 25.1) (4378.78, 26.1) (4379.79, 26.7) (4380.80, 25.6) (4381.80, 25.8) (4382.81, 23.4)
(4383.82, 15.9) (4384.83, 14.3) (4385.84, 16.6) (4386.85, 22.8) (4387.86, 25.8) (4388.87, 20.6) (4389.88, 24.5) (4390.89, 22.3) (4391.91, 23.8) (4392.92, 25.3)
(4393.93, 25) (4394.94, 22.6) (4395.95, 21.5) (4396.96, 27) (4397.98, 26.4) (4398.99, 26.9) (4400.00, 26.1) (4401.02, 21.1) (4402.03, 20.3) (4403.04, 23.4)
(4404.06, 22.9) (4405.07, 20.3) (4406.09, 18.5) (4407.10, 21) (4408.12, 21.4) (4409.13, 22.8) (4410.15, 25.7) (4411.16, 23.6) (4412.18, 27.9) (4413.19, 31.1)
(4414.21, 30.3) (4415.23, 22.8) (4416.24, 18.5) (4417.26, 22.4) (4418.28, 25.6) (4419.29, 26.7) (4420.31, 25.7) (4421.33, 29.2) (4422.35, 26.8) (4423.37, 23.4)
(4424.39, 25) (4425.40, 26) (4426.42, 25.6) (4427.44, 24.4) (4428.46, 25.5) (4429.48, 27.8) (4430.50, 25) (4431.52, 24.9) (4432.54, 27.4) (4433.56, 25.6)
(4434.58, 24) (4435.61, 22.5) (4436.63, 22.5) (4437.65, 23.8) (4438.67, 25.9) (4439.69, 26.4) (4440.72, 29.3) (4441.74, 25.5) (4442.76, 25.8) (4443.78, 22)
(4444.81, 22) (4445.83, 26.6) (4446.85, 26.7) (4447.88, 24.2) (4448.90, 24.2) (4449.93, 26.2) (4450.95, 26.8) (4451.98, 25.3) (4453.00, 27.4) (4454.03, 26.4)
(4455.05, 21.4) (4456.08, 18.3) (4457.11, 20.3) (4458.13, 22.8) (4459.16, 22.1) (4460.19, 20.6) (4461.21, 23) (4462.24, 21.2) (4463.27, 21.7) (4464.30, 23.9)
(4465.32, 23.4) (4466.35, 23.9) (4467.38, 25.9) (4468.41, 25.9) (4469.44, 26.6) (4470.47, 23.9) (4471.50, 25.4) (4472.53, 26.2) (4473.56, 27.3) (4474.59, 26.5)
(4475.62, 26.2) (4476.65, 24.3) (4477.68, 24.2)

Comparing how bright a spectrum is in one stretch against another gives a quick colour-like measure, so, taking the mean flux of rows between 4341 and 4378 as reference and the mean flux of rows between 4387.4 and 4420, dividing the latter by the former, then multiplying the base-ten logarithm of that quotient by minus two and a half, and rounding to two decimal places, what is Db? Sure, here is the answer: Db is -0.01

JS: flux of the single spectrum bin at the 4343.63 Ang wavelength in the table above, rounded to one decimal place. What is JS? 20.7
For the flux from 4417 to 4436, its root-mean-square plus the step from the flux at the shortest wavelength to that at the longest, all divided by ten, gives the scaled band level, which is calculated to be 2.6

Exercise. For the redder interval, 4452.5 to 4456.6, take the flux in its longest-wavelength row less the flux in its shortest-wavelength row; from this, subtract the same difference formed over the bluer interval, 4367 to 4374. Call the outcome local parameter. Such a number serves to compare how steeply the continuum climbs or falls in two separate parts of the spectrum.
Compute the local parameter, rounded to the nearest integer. -9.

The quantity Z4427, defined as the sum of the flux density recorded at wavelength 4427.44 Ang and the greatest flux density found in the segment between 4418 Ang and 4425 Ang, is 53.6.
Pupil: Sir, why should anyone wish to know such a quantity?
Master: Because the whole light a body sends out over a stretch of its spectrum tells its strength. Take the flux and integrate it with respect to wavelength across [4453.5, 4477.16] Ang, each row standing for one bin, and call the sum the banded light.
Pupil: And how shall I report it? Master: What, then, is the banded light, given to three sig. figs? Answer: 563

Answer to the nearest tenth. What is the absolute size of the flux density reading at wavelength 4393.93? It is 25.0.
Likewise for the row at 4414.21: 30.3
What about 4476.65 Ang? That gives 24.3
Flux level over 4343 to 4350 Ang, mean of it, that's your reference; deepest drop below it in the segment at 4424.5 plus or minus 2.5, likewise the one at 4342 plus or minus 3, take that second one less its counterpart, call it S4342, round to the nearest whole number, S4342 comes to 12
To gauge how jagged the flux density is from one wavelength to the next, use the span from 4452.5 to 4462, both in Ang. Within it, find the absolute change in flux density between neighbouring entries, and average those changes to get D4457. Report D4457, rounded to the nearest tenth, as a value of 2.3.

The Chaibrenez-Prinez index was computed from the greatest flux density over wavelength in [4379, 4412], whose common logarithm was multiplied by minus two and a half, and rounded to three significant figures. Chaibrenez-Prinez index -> -3.58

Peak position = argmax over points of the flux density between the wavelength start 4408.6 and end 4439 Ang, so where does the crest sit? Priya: 4413.19 Ang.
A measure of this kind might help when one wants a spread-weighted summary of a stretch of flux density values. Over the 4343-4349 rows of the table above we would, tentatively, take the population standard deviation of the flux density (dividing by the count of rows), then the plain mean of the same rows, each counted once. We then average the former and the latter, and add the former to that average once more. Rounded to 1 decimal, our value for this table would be 14.0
